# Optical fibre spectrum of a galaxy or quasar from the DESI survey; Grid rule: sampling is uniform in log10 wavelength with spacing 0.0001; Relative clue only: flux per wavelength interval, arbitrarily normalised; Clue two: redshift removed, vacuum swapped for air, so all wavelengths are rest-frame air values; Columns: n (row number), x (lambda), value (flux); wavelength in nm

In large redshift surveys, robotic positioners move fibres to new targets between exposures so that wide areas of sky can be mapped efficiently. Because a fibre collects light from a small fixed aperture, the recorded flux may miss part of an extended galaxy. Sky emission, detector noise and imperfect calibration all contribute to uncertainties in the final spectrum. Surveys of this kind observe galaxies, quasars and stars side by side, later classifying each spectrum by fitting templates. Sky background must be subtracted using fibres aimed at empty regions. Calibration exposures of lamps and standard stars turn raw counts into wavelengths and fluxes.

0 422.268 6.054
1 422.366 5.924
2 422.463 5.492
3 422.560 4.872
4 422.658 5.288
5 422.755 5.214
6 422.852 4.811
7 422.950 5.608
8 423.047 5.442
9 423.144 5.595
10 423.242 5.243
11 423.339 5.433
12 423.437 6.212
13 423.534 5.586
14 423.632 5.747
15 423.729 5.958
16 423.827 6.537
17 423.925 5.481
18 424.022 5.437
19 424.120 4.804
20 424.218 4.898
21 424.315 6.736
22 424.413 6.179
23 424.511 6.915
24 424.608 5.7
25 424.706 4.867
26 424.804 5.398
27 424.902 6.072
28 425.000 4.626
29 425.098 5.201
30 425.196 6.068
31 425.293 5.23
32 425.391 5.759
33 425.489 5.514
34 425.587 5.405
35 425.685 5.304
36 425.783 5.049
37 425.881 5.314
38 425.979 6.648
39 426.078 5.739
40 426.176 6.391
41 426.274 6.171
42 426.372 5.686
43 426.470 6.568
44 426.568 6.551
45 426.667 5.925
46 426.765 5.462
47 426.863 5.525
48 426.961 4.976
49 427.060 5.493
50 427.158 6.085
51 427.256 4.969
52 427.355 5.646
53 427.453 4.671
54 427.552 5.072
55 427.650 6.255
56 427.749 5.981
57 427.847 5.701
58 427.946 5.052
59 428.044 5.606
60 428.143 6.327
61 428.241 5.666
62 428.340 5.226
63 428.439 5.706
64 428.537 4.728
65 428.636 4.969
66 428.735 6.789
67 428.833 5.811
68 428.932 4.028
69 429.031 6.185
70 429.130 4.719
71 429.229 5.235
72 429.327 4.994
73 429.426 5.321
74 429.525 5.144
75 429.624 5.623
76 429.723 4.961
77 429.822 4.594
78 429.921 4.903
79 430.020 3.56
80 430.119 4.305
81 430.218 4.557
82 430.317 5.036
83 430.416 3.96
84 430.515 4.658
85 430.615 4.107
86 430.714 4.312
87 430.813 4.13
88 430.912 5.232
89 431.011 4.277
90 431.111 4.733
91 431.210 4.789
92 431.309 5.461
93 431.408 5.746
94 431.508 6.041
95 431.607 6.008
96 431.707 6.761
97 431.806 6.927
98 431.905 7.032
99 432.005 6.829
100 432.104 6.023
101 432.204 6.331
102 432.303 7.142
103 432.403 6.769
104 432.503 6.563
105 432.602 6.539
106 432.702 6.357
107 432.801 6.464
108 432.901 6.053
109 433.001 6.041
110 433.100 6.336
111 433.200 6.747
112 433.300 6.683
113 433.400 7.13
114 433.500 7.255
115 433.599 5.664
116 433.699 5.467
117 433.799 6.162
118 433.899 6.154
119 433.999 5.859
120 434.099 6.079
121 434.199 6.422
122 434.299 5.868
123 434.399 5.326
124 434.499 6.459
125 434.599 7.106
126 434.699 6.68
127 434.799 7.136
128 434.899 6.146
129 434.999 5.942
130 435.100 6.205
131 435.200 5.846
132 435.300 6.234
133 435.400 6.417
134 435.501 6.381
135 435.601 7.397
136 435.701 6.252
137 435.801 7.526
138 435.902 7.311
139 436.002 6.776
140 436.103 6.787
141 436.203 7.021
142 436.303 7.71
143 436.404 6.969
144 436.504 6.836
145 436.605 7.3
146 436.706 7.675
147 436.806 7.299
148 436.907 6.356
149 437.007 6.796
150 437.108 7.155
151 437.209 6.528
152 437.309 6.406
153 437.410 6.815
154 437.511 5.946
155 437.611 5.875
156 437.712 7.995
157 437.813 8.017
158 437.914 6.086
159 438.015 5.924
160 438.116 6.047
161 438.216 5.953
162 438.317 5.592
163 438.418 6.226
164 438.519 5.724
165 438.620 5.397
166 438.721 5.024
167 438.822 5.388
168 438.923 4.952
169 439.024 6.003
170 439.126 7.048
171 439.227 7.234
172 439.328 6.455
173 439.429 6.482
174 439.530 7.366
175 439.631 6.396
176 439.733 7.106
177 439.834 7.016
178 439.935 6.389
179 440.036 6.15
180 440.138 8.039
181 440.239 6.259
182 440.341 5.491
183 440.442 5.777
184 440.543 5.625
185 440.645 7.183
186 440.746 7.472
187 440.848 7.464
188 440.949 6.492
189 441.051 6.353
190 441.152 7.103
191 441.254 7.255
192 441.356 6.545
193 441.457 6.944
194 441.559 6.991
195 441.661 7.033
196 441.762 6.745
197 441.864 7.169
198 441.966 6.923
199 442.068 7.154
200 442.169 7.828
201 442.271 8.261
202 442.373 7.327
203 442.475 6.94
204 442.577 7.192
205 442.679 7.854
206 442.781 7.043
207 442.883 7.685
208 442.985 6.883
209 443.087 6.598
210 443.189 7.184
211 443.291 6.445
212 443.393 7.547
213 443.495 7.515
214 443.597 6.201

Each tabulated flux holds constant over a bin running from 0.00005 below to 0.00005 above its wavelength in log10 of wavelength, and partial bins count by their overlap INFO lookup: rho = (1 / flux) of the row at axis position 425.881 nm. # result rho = 0.188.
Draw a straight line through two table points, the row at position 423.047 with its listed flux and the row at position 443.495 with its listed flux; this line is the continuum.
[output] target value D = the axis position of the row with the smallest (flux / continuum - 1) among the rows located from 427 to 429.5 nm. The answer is 428.932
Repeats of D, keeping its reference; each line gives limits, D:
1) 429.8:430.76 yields 430.020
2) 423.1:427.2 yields 425.000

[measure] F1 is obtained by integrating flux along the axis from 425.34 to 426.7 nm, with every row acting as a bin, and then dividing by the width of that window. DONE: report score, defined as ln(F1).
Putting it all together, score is 1.77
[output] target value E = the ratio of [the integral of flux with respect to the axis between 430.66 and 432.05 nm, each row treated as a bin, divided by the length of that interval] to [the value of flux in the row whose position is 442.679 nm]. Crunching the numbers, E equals 0.71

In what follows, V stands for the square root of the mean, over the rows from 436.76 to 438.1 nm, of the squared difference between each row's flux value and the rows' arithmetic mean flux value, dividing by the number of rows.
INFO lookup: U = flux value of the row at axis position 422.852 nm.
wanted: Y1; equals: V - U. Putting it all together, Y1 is -4.1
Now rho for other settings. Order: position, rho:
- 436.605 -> 0.137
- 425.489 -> 0.181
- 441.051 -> 0.157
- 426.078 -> 0.174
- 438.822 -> 0.186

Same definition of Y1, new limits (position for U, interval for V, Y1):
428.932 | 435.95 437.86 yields -3.4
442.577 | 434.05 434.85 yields -6.6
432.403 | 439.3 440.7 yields -6.1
